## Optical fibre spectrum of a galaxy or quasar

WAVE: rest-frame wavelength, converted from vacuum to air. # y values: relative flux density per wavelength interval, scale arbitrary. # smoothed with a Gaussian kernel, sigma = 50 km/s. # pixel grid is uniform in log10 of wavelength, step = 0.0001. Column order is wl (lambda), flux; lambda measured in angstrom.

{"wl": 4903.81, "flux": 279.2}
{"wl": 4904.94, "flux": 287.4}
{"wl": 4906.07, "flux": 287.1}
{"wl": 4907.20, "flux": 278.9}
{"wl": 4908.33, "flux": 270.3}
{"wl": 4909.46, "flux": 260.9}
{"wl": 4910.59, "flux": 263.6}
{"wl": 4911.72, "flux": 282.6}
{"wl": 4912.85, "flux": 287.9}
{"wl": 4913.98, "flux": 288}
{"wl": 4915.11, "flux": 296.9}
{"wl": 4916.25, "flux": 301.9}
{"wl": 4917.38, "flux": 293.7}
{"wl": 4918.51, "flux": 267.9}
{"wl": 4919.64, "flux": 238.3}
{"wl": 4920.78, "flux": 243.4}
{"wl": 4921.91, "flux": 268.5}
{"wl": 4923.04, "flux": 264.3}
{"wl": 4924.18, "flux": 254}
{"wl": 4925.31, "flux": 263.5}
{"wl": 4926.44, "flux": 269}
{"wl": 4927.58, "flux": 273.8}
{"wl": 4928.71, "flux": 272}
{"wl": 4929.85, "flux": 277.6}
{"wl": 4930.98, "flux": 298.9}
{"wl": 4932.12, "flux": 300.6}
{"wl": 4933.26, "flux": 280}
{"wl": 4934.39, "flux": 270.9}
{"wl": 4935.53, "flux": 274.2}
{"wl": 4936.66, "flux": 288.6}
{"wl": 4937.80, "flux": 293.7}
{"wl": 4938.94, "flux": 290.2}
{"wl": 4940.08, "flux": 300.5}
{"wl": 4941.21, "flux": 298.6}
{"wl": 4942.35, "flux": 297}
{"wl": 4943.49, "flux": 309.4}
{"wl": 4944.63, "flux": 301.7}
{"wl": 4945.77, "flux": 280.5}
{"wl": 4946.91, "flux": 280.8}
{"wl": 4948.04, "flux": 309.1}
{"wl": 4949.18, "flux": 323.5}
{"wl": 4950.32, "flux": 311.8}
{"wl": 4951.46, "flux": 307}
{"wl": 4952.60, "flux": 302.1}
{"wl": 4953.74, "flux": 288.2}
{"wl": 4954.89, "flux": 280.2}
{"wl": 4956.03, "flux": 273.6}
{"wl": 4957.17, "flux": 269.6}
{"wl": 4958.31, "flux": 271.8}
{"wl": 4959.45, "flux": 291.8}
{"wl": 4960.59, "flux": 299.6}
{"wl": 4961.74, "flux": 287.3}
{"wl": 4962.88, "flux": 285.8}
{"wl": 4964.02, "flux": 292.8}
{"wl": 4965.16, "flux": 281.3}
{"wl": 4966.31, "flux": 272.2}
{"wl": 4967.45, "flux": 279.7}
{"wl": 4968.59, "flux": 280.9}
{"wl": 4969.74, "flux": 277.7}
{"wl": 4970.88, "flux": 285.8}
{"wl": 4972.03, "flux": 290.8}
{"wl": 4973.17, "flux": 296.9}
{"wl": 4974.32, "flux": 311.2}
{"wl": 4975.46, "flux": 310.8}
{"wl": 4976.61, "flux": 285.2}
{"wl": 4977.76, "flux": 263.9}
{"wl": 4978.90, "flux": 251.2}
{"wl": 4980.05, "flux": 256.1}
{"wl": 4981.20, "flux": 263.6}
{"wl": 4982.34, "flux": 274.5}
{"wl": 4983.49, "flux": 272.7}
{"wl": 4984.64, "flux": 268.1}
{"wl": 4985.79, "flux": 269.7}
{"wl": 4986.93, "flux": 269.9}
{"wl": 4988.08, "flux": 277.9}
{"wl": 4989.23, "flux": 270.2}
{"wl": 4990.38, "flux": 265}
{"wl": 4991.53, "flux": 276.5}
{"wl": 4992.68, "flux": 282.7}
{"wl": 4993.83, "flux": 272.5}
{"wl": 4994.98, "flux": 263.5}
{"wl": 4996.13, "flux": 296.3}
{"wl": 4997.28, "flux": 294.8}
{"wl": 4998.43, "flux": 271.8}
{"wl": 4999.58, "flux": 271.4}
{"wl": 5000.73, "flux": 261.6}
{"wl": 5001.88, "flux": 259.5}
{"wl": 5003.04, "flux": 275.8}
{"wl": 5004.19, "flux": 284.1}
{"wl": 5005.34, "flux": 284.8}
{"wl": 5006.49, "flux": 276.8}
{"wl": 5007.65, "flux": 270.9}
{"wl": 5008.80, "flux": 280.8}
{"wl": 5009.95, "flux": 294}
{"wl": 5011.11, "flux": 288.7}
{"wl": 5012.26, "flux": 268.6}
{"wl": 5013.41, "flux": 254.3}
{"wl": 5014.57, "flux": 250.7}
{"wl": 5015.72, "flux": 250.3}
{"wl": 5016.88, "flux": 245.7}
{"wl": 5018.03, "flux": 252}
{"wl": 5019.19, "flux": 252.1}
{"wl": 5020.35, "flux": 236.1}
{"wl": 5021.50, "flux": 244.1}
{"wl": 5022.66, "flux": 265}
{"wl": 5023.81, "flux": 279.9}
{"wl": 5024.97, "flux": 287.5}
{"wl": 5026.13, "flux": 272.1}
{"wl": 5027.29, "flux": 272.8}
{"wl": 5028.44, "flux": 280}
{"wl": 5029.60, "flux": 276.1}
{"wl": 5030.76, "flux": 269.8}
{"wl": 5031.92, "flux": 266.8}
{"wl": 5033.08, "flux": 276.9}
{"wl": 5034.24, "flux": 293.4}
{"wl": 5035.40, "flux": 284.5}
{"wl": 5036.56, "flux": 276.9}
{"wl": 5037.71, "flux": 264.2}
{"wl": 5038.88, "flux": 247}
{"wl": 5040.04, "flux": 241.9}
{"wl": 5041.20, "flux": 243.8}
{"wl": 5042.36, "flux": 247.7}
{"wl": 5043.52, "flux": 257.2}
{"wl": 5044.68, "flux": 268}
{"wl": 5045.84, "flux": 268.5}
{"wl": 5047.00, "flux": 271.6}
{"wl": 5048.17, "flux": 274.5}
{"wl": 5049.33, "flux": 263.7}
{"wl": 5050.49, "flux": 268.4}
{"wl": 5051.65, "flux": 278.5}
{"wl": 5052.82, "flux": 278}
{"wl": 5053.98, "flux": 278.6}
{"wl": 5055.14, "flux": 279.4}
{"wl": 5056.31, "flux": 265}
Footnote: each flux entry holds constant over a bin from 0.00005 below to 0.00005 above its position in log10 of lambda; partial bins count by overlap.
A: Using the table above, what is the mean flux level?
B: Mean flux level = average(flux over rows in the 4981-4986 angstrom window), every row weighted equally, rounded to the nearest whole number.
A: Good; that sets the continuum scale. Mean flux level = 270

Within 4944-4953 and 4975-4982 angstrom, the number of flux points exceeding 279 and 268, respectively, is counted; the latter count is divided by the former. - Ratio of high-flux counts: 0.25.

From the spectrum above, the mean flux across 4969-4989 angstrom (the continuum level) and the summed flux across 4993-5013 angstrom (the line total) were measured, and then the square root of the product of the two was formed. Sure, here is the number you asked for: 1145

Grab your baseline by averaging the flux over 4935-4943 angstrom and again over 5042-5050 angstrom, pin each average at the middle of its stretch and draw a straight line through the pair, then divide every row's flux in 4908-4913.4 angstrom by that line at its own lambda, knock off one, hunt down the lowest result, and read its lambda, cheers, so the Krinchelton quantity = 4909.46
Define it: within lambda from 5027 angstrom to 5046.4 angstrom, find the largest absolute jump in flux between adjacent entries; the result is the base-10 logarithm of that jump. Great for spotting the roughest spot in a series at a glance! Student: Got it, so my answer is 1.24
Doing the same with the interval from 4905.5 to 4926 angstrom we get 1.47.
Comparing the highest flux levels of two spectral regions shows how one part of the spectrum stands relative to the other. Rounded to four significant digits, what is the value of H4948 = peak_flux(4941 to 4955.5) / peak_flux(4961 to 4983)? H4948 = 1.040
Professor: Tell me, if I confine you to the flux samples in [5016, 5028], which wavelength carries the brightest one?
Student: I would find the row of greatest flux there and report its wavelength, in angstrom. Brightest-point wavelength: 5024.97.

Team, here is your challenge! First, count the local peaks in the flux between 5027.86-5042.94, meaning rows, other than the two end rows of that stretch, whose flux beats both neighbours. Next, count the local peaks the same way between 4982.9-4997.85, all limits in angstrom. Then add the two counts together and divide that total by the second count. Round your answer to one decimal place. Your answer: 1.3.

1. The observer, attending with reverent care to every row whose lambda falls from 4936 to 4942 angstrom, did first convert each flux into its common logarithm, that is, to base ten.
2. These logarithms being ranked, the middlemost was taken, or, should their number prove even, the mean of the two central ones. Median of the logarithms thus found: 2.47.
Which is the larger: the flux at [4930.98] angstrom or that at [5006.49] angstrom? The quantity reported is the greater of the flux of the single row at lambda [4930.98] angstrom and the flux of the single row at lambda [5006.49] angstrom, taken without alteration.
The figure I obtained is 299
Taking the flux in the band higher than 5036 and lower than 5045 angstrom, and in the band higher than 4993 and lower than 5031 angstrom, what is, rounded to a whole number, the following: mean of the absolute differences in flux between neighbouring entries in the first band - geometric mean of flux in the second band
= -261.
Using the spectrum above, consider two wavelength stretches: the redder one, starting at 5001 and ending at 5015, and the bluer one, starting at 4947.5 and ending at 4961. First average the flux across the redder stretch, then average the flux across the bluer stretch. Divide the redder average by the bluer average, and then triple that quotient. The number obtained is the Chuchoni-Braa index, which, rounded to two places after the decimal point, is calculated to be 2.80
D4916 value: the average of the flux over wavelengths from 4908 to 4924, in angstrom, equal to 273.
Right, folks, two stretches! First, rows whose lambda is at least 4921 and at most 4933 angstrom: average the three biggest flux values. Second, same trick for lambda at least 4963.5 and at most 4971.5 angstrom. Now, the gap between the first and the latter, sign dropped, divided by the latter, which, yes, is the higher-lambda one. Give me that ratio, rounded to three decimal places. 0.020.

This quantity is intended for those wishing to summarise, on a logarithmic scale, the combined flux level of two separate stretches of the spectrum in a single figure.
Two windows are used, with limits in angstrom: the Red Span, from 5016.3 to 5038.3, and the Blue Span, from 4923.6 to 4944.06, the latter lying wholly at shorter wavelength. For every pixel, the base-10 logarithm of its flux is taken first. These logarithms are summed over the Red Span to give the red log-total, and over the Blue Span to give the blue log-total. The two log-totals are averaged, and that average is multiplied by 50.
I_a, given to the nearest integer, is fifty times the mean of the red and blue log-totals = 2257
